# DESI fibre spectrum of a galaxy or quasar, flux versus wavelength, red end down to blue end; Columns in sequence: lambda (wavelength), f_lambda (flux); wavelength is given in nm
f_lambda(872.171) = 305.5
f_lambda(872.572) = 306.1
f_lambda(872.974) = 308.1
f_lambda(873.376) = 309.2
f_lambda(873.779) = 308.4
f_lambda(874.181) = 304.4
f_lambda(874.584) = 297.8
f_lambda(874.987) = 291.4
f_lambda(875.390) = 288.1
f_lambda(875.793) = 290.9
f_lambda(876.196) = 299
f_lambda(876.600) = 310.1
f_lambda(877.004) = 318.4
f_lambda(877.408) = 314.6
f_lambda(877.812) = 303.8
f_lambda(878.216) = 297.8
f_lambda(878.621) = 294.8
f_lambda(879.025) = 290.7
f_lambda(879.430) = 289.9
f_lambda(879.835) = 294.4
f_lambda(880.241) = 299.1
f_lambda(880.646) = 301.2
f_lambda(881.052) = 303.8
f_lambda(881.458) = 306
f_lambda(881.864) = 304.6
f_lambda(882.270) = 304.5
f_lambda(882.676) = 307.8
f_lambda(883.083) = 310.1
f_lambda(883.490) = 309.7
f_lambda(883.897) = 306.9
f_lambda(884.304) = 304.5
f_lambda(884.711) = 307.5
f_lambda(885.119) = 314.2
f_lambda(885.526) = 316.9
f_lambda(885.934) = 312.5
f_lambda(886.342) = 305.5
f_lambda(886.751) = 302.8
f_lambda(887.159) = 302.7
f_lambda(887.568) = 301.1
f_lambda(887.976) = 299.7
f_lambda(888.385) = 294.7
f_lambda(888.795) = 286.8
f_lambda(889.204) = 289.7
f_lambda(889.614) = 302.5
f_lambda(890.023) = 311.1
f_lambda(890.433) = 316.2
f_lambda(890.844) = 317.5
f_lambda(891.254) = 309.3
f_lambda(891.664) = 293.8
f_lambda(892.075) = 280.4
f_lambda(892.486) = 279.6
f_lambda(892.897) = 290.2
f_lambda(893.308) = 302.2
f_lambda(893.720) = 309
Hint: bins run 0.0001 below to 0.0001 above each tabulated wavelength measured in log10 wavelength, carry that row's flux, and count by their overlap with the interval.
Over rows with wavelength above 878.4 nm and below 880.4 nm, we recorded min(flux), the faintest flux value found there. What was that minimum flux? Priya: 289.9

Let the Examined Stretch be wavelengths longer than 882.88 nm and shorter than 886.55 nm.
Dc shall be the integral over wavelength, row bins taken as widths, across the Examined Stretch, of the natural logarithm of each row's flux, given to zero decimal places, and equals 21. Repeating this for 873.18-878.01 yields 28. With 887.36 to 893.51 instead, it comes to 35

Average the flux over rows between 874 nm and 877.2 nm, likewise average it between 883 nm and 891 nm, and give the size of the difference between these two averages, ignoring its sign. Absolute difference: 5.6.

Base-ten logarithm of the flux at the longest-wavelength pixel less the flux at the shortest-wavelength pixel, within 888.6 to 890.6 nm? 1.47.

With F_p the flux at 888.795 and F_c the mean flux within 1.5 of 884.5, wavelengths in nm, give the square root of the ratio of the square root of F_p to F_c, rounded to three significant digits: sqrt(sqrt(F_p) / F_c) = 0.234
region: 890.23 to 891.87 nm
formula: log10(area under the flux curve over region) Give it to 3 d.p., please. 2.705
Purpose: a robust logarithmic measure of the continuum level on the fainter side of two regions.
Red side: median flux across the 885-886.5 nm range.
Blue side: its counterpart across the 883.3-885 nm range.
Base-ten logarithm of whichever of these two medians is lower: 2.49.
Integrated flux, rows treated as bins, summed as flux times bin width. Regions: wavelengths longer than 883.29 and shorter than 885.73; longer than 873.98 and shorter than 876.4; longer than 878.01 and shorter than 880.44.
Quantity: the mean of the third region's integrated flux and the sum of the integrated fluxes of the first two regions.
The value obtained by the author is 1093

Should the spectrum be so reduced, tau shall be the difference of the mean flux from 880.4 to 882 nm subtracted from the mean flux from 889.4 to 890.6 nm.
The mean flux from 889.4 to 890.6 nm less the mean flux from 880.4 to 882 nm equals 6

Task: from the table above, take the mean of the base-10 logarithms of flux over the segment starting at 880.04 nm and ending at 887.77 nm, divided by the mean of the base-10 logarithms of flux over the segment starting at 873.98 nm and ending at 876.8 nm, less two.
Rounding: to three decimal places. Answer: -0.995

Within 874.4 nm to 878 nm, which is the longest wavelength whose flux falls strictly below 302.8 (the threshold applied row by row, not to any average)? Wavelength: 876.196 nm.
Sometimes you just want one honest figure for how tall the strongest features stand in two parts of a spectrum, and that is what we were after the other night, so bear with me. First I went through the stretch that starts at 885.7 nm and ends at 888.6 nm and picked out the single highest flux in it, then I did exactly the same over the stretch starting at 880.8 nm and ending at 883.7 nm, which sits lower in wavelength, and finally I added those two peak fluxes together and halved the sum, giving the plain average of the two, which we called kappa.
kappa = 311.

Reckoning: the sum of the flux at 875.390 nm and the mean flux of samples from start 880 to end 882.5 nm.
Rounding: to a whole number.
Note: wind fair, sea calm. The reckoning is 591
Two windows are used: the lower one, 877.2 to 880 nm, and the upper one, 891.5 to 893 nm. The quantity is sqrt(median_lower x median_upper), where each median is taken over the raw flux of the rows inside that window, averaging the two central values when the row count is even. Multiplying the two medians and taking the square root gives 290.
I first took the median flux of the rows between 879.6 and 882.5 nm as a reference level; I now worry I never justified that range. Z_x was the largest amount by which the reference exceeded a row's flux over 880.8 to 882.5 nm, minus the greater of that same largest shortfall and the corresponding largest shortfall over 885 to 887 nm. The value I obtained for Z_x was -1.0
